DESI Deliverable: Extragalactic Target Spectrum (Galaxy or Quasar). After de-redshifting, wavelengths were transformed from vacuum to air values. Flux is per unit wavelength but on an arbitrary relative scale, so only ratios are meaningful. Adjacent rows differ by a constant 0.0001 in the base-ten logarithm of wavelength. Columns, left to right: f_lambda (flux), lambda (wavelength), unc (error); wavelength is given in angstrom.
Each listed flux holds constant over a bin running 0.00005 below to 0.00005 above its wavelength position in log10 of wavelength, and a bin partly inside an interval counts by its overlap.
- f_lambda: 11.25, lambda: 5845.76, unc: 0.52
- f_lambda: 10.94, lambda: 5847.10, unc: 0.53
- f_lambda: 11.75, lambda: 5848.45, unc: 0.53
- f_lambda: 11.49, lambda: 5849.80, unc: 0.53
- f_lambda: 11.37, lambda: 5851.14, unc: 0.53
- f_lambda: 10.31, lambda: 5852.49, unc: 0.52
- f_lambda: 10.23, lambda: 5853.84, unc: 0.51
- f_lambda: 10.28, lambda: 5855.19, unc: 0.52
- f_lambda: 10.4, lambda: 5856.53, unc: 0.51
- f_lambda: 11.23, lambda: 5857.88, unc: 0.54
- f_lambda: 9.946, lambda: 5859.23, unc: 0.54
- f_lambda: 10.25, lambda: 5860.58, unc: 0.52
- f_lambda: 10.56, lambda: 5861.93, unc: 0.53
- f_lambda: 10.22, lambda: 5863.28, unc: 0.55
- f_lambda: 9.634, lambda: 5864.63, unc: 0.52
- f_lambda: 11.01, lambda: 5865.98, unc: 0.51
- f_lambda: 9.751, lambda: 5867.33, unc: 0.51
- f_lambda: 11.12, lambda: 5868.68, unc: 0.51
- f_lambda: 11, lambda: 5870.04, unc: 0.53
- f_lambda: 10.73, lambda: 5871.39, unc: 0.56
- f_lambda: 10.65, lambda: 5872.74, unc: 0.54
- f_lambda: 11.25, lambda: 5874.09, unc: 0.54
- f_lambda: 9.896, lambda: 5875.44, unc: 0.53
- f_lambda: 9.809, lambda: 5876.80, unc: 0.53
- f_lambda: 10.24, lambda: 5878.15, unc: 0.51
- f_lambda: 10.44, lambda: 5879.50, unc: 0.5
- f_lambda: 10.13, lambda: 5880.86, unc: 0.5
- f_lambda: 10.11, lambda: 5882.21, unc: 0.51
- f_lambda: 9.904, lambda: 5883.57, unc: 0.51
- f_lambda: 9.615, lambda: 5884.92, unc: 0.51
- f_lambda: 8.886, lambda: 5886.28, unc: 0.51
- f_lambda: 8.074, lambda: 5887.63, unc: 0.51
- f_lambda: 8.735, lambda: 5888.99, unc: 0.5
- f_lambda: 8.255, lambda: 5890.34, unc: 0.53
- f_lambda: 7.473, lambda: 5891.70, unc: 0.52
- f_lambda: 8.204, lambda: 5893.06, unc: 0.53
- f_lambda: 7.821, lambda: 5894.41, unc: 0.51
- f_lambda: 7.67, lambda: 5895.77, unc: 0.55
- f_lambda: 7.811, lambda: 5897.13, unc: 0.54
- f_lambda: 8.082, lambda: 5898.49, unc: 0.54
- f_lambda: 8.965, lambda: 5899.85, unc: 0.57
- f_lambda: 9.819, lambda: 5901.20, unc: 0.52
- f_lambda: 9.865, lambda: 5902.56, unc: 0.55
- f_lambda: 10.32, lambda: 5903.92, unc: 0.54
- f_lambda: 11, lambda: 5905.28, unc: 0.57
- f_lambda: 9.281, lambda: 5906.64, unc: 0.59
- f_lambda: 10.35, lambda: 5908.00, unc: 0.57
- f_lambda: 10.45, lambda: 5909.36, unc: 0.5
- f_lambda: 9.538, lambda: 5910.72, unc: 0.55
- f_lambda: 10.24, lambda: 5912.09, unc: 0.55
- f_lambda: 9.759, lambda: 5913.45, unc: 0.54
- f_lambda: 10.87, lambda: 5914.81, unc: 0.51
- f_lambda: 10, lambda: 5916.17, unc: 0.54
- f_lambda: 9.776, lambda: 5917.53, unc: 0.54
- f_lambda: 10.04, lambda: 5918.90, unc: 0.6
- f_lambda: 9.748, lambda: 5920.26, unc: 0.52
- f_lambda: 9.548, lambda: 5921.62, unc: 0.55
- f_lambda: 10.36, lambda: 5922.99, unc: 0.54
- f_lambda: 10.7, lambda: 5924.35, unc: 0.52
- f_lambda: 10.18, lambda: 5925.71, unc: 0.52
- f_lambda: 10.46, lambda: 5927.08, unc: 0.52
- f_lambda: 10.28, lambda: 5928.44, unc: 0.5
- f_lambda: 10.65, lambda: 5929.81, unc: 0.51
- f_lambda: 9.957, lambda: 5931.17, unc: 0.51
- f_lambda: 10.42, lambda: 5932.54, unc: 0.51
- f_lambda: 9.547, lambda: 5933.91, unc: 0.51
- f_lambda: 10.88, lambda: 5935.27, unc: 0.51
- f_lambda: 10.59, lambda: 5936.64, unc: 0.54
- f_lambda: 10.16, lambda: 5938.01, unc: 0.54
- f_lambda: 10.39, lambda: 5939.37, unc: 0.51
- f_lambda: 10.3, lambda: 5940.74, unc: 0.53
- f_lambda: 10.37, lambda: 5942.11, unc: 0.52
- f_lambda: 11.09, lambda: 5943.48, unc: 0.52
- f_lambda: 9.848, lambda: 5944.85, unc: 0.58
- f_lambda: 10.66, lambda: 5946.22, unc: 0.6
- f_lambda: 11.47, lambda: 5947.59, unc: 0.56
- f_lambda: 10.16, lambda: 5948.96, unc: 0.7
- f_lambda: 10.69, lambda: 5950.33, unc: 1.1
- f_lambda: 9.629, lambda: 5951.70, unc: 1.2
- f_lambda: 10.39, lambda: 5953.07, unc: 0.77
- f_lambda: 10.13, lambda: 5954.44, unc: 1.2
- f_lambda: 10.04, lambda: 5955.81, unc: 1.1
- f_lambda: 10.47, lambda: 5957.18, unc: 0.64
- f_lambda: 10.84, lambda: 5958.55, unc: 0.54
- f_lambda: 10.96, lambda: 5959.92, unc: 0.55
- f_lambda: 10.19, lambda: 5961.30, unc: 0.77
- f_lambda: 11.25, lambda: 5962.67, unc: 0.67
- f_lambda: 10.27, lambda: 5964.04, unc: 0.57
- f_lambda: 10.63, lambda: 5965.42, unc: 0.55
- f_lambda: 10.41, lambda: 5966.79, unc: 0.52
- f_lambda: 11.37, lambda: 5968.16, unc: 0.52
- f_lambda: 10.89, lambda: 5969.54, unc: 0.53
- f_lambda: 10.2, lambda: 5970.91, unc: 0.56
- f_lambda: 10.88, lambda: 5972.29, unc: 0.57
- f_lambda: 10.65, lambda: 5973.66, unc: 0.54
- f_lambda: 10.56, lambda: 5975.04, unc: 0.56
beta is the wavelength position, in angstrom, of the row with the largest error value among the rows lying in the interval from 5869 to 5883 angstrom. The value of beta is 5871.39 angstrom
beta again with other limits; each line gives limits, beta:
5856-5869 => 5863.28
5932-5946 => 5944.85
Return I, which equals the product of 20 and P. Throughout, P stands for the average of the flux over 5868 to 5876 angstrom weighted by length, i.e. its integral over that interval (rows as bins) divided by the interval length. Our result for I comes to 216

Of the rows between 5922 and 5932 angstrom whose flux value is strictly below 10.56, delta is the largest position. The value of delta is 5931.17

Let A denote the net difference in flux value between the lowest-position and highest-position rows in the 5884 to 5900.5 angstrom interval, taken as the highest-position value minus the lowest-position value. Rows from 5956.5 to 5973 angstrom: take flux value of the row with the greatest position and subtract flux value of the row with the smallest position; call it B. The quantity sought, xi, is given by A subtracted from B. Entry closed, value 1.1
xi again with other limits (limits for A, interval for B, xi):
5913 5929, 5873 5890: -3.0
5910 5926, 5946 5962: -1.1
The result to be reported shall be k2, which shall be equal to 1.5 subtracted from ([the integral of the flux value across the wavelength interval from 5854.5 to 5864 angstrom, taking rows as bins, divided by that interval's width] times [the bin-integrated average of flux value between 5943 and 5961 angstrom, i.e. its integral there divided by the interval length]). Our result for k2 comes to 108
